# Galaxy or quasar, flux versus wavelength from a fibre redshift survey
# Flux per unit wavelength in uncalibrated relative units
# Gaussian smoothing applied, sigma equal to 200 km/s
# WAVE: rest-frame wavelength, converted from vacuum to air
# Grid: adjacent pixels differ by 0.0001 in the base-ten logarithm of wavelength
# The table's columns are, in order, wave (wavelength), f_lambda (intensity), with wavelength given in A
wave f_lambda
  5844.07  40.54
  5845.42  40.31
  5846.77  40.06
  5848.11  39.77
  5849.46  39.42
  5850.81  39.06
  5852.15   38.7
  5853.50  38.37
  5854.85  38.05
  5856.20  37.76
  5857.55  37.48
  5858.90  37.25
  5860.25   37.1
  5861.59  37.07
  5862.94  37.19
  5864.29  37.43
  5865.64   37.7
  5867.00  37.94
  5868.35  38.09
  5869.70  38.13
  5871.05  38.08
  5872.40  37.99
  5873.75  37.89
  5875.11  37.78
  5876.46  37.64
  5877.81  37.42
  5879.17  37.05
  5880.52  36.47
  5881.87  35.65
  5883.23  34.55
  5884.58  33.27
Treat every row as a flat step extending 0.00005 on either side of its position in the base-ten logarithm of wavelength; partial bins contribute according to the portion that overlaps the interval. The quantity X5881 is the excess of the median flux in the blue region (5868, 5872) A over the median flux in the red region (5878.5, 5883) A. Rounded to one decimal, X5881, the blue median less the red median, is 1.6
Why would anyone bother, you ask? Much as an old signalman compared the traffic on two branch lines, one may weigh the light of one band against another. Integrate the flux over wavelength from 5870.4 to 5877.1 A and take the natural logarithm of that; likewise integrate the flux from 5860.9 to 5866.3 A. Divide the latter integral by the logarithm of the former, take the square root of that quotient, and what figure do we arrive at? 6.0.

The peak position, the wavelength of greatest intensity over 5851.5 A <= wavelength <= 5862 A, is 5852.15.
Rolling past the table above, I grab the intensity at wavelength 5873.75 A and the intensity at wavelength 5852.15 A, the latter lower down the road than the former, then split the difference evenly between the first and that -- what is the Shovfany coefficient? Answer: 38.3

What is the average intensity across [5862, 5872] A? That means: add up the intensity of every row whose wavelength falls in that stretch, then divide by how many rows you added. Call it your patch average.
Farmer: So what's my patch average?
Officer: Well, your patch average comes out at 37.8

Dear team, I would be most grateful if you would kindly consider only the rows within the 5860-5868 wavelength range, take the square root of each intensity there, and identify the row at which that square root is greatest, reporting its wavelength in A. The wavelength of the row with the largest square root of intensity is 5867.00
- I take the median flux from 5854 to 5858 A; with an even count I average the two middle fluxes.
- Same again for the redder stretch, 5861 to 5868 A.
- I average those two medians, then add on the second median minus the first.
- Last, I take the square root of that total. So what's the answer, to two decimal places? 6.10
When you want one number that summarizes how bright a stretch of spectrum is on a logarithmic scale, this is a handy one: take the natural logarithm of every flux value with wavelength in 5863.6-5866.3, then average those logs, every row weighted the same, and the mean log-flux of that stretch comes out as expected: 3.63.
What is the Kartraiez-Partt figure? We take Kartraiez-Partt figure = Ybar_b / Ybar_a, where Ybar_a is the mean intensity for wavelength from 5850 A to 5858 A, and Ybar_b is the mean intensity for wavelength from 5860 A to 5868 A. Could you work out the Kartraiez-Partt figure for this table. 0.98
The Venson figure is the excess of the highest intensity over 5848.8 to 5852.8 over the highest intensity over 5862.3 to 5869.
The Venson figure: 1.3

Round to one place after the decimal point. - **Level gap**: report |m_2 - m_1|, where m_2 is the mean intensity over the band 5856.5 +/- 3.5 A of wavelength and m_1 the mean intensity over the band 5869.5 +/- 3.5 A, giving 0.3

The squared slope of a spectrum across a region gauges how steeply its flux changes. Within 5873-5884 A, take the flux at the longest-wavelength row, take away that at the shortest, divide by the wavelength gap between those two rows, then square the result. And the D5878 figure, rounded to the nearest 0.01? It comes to 0.12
